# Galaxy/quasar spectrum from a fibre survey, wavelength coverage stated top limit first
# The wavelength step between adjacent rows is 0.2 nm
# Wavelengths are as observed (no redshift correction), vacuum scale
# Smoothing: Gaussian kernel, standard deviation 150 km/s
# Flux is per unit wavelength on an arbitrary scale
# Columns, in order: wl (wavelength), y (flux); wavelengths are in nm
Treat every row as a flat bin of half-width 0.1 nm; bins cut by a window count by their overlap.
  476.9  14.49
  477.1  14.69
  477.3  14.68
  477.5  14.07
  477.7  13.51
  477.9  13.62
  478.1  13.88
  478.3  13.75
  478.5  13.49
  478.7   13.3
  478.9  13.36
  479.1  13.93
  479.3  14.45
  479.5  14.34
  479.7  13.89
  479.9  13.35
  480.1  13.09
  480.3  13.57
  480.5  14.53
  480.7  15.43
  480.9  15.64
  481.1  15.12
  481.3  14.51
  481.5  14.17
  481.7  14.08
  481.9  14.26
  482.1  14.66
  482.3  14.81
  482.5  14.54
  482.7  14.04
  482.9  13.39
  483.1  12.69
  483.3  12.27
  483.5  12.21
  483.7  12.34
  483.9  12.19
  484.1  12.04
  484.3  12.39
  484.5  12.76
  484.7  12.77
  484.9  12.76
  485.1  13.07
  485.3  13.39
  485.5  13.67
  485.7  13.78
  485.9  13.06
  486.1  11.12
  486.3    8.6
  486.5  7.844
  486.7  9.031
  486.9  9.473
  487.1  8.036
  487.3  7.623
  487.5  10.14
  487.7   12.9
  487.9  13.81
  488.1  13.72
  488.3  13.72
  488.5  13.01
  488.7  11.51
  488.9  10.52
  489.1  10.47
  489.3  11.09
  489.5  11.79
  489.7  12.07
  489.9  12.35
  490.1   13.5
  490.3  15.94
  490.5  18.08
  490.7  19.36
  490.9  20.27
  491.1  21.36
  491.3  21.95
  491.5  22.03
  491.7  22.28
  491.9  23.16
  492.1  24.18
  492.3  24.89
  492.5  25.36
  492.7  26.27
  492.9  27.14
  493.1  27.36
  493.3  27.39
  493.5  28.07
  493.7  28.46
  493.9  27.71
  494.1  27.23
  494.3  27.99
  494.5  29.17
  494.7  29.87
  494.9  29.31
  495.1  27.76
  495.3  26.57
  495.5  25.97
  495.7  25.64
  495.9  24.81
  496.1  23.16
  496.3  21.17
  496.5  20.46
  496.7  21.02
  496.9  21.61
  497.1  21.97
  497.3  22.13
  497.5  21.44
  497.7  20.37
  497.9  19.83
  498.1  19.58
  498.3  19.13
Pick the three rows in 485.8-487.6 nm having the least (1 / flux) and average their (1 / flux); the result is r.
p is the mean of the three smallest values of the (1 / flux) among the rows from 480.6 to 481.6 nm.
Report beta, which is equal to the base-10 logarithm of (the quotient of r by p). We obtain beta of 0.13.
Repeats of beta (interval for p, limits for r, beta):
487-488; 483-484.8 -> -0.02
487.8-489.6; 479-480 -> -0.02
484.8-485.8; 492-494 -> -0.31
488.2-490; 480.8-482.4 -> -0.07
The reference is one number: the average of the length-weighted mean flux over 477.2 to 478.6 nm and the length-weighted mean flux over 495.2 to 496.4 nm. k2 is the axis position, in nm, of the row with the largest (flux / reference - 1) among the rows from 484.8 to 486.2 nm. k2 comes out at 485.7 nm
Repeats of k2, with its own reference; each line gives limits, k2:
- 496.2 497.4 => 497.3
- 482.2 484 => 482.3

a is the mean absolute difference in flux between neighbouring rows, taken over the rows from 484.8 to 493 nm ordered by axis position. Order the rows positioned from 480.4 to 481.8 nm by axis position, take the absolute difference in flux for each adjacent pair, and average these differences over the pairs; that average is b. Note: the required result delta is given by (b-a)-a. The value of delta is -1.4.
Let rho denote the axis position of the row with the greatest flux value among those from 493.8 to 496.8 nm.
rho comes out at 494.7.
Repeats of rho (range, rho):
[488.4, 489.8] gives 488.5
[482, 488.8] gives 482.3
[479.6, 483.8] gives 480.9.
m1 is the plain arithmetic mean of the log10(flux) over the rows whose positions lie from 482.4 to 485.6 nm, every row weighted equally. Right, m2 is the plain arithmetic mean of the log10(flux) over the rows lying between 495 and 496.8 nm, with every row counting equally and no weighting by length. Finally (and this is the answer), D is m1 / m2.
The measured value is 0.8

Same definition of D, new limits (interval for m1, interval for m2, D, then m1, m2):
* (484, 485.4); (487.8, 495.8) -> 0.8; 1.10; 1.30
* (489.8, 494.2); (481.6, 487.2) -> 1.2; 1.35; 1.08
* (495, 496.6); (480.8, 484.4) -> 1.2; 1.39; 1.13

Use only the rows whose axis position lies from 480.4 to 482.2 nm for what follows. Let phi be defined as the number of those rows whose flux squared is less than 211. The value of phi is 4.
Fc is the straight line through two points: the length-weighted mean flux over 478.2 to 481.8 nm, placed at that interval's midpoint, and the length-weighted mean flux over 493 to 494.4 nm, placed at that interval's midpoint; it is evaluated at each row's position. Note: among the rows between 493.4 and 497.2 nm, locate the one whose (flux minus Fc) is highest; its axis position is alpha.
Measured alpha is 494.7 nm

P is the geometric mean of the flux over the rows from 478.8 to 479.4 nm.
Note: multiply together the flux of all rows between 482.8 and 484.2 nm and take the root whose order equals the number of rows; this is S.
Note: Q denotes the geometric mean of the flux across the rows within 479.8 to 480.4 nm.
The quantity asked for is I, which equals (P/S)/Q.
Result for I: 0.08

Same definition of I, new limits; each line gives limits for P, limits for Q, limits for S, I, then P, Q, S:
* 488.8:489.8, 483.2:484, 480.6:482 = 0.06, 11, 12.3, 14.7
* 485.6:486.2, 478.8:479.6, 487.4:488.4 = 0.07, 13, 14.0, 12.8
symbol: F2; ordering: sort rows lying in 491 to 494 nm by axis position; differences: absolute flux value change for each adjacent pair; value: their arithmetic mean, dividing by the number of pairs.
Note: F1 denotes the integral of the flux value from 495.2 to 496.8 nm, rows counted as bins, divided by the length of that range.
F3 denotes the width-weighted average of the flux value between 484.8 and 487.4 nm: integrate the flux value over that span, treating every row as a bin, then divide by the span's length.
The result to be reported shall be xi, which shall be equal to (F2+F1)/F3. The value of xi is 2.22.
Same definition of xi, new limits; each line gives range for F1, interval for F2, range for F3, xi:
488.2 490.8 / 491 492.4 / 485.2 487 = 1.25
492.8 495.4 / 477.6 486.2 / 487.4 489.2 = 2.33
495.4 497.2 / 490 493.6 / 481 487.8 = 1.92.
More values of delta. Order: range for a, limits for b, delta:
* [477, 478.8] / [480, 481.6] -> 0.0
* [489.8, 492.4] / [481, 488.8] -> -1.4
